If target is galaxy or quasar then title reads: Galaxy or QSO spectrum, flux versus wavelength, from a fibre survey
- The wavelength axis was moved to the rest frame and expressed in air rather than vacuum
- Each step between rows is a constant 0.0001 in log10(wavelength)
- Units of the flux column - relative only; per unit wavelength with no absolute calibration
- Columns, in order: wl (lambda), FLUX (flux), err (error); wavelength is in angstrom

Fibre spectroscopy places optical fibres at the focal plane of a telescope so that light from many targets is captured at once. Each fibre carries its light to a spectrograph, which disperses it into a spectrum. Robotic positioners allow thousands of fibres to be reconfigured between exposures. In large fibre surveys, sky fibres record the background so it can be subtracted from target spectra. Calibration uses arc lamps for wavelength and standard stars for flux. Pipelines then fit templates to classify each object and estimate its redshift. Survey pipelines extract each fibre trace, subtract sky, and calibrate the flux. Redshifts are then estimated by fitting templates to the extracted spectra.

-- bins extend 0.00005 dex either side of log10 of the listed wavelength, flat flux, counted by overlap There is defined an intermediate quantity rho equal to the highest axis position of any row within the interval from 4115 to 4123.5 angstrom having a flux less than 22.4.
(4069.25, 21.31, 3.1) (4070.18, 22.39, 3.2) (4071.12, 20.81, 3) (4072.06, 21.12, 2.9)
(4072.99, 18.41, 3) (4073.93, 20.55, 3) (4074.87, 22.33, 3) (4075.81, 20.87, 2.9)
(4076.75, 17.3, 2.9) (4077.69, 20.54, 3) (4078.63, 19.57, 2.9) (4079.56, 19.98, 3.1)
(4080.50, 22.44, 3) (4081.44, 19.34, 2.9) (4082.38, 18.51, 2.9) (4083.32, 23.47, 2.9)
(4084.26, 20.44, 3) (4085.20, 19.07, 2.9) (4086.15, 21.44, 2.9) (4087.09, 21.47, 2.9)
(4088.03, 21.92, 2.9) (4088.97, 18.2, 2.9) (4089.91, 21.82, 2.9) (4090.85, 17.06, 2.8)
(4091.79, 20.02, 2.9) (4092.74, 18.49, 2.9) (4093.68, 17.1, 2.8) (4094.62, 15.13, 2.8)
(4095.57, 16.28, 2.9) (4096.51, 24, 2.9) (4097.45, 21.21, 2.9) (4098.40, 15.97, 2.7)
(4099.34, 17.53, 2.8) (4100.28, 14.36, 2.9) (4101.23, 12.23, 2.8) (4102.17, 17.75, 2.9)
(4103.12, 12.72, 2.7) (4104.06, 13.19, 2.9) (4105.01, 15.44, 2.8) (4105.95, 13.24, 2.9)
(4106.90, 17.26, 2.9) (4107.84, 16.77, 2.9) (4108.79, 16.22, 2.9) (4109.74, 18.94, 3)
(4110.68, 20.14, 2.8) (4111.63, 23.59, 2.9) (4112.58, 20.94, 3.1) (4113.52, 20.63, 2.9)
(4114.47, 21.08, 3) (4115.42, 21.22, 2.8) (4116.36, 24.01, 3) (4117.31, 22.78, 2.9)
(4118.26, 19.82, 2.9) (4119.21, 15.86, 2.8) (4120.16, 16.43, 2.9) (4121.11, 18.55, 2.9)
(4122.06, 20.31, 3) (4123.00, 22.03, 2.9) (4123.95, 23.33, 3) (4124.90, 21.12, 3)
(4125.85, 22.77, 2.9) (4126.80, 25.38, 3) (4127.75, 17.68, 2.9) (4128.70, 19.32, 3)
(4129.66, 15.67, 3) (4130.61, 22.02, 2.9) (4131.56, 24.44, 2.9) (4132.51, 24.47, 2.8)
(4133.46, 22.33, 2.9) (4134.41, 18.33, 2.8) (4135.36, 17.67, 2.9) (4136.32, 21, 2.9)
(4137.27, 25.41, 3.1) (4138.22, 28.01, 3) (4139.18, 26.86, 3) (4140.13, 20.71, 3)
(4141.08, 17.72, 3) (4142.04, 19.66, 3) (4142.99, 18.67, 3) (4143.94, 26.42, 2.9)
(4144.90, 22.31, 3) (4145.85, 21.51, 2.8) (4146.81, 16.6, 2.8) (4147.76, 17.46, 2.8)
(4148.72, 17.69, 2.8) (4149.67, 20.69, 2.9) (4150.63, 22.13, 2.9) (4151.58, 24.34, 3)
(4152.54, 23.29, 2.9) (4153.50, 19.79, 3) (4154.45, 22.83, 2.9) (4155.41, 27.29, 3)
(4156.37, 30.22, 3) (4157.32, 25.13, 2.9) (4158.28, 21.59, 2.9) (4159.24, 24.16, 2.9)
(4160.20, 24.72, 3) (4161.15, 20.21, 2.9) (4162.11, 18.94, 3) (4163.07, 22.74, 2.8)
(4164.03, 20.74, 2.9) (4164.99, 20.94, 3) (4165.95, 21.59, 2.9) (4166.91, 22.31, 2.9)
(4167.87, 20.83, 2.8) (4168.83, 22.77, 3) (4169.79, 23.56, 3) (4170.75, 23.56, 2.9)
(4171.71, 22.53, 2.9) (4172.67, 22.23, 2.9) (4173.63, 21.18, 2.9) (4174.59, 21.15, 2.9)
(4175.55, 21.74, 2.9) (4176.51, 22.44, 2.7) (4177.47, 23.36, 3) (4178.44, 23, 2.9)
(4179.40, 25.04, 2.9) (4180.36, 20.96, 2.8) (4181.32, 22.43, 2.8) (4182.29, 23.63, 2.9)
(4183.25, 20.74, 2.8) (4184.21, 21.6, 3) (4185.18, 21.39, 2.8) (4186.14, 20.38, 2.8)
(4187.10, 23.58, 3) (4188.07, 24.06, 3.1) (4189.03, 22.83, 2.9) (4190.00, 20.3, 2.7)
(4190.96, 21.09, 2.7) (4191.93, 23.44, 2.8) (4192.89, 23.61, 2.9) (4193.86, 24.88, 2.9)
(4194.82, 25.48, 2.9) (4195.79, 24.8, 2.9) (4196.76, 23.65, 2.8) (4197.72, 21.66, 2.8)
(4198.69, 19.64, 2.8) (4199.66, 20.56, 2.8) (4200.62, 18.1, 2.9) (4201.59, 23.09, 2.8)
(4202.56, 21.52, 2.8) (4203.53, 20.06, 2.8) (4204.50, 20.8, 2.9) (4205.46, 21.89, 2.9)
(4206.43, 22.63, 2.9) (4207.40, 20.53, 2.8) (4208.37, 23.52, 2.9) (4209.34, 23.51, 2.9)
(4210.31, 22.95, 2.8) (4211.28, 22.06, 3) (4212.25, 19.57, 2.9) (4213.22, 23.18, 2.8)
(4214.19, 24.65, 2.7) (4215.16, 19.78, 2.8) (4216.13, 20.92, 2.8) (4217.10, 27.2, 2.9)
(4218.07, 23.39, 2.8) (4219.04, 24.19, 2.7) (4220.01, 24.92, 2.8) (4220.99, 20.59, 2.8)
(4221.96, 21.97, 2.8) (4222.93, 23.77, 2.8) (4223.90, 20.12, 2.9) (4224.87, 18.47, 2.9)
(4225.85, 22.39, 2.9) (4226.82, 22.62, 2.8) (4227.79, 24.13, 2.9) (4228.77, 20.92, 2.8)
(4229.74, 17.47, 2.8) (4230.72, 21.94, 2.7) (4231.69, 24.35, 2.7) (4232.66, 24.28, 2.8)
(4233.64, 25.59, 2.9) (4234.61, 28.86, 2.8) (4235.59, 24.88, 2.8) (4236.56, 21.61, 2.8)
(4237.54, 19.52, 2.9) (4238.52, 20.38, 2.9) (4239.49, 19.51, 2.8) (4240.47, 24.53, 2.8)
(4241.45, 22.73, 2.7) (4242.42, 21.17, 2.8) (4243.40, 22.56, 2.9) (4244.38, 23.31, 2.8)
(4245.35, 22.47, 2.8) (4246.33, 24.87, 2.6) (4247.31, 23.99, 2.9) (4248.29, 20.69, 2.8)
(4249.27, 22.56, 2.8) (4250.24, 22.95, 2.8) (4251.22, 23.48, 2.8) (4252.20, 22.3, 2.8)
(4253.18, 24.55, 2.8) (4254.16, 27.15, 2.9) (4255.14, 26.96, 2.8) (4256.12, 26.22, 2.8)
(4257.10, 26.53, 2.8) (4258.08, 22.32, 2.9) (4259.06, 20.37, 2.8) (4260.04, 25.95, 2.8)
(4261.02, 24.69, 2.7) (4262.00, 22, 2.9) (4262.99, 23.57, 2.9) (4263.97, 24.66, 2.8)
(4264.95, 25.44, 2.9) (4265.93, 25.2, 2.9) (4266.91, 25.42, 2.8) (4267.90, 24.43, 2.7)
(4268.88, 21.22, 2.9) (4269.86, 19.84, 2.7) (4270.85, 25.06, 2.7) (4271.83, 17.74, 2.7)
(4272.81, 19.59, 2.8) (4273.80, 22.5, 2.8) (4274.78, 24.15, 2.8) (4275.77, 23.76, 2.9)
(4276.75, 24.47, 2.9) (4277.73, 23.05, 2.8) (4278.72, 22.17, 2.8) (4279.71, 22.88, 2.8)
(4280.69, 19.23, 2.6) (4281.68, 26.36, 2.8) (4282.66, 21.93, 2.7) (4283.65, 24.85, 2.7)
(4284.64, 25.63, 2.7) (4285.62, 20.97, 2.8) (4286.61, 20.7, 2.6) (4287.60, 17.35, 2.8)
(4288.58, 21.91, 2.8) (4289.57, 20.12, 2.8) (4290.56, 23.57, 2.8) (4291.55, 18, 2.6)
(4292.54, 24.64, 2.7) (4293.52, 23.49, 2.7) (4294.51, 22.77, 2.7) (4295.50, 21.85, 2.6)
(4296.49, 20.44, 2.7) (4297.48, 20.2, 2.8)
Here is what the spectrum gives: 4123.00 angstrom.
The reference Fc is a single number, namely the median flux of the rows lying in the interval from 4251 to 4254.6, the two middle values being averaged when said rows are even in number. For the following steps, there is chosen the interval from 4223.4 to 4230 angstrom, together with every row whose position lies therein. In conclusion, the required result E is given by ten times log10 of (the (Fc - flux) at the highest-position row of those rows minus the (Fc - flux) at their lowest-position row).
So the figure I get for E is 4.2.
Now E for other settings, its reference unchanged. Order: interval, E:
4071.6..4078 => -2.4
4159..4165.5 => 5.1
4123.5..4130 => 8.8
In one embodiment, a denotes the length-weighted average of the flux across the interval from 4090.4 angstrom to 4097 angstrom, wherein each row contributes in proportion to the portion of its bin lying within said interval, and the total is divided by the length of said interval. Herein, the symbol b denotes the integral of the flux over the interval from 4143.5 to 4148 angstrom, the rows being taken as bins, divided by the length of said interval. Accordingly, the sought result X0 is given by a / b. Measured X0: 0.87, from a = 18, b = 21.0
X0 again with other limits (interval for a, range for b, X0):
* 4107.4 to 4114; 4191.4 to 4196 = 0.80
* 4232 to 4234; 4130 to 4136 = 1.16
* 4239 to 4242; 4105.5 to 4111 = 1.31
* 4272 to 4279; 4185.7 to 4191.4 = 1.02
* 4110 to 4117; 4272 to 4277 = 0.96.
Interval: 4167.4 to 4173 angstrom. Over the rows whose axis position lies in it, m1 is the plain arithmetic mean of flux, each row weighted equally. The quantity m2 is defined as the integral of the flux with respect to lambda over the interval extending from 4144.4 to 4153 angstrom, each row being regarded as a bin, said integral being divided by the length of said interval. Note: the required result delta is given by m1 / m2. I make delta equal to 1.09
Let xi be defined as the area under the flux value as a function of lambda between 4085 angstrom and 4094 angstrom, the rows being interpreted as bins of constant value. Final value 177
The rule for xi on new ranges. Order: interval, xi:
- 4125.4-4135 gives 203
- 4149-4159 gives 236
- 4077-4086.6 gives 196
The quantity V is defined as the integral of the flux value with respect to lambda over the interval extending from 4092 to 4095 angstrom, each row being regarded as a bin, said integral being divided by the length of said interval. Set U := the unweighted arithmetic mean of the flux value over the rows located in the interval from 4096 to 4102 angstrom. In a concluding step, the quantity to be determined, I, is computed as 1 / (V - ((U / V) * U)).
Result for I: -1.5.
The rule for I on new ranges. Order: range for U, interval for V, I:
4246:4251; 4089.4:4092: -0.1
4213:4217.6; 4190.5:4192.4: -0.5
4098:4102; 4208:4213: 0.1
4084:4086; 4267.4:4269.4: 0.2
